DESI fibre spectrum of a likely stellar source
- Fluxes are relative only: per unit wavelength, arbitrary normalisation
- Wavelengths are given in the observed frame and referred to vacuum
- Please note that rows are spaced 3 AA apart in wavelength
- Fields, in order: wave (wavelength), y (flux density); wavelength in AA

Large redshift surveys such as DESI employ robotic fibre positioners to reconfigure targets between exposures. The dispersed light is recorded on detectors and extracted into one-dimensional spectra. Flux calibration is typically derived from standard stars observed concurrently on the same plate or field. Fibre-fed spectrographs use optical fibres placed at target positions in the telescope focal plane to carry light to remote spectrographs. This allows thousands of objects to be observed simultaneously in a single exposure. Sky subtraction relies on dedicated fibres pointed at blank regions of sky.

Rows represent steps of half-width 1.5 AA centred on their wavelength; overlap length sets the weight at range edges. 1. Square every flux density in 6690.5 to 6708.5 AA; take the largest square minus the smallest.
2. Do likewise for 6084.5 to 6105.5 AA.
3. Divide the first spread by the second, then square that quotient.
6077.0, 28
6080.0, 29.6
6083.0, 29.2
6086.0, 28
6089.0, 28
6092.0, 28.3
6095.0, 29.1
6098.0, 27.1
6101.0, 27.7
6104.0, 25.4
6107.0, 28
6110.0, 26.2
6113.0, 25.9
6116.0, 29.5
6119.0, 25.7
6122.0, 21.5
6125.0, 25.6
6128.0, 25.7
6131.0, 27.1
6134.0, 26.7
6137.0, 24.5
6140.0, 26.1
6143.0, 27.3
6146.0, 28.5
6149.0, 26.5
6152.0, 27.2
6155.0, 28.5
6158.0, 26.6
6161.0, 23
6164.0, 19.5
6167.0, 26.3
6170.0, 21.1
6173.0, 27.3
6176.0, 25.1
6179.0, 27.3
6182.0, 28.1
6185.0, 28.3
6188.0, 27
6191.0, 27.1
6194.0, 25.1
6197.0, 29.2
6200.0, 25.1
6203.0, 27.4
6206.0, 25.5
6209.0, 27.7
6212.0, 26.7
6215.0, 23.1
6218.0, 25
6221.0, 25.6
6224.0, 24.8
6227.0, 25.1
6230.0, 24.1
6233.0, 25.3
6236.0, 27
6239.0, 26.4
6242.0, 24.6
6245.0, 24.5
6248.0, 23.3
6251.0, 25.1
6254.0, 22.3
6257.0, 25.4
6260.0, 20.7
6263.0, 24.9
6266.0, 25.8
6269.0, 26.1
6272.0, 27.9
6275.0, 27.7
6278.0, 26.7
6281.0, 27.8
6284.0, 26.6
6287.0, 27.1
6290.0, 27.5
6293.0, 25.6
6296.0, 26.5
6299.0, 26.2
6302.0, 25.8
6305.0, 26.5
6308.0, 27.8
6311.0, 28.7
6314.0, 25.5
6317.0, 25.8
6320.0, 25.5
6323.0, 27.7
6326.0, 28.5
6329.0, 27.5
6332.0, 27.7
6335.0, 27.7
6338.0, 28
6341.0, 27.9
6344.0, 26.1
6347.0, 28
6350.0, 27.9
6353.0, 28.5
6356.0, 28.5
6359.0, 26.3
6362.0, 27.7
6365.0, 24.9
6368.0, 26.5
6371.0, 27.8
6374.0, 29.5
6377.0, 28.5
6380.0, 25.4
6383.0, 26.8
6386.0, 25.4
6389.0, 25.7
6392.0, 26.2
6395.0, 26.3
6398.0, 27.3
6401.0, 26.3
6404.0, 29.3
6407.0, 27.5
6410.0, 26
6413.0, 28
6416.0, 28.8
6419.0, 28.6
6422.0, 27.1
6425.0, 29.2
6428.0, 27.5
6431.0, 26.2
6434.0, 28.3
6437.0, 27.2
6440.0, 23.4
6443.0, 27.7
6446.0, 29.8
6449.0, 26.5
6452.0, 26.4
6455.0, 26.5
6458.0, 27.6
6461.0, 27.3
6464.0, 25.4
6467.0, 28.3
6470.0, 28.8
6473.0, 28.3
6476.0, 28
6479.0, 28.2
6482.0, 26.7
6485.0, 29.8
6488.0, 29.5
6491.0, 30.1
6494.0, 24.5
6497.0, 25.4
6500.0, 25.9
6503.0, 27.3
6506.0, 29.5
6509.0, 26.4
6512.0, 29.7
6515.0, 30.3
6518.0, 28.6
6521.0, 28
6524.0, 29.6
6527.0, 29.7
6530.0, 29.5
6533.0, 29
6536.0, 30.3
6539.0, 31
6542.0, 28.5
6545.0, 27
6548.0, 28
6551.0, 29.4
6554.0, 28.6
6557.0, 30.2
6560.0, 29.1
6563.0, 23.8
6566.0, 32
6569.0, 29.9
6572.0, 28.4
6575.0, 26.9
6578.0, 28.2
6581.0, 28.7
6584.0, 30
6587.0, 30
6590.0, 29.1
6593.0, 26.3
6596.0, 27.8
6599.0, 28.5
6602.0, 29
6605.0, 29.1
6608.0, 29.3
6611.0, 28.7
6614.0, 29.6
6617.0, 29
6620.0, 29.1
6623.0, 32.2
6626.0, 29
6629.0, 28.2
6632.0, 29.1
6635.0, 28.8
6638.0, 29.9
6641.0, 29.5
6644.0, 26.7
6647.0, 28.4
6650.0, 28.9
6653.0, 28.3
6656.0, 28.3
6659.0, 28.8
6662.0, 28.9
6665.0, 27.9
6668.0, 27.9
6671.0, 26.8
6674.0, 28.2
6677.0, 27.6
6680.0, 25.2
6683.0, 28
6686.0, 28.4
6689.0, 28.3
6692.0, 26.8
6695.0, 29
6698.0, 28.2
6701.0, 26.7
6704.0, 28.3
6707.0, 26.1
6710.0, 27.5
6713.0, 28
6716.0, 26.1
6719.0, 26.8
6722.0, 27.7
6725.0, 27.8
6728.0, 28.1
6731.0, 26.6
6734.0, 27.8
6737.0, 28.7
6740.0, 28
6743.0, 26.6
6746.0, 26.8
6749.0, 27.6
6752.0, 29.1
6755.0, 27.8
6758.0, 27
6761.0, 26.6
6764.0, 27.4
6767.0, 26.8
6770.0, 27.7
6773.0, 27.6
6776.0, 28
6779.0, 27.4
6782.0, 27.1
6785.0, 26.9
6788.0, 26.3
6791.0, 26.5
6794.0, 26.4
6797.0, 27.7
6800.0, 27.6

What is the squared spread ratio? 0.6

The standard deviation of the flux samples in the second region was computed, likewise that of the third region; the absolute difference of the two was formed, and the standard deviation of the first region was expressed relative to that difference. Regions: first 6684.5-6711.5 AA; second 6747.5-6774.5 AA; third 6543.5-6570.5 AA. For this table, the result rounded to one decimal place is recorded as 0.6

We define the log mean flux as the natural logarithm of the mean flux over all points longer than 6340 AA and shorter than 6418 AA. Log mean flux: 3.303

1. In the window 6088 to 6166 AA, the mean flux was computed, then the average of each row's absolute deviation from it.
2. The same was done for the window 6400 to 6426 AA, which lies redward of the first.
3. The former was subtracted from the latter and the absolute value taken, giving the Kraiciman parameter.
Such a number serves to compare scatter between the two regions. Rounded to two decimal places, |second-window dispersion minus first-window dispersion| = 0.58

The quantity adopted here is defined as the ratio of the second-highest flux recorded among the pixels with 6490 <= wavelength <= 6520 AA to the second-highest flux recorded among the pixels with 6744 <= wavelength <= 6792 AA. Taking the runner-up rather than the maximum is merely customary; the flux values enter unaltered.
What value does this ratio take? 1.075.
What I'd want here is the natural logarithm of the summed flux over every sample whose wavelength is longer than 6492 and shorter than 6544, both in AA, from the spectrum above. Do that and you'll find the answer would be 6.18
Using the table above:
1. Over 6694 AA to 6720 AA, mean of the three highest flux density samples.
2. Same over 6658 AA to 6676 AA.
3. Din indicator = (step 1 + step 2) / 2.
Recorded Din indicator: 28.57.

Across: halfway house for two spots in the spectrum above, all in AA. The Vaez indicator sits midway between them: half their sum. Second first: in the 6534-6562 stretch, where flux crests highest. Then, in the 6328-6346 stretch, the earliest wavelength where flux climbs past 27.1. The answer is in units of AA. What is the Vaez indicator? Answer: 6434.0 AA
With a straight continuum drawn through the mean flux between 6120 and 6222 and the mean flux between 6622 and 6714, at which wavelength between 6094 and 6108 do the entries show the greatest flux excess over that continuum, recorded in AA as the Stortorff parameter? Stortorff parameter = 6095.0 AA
